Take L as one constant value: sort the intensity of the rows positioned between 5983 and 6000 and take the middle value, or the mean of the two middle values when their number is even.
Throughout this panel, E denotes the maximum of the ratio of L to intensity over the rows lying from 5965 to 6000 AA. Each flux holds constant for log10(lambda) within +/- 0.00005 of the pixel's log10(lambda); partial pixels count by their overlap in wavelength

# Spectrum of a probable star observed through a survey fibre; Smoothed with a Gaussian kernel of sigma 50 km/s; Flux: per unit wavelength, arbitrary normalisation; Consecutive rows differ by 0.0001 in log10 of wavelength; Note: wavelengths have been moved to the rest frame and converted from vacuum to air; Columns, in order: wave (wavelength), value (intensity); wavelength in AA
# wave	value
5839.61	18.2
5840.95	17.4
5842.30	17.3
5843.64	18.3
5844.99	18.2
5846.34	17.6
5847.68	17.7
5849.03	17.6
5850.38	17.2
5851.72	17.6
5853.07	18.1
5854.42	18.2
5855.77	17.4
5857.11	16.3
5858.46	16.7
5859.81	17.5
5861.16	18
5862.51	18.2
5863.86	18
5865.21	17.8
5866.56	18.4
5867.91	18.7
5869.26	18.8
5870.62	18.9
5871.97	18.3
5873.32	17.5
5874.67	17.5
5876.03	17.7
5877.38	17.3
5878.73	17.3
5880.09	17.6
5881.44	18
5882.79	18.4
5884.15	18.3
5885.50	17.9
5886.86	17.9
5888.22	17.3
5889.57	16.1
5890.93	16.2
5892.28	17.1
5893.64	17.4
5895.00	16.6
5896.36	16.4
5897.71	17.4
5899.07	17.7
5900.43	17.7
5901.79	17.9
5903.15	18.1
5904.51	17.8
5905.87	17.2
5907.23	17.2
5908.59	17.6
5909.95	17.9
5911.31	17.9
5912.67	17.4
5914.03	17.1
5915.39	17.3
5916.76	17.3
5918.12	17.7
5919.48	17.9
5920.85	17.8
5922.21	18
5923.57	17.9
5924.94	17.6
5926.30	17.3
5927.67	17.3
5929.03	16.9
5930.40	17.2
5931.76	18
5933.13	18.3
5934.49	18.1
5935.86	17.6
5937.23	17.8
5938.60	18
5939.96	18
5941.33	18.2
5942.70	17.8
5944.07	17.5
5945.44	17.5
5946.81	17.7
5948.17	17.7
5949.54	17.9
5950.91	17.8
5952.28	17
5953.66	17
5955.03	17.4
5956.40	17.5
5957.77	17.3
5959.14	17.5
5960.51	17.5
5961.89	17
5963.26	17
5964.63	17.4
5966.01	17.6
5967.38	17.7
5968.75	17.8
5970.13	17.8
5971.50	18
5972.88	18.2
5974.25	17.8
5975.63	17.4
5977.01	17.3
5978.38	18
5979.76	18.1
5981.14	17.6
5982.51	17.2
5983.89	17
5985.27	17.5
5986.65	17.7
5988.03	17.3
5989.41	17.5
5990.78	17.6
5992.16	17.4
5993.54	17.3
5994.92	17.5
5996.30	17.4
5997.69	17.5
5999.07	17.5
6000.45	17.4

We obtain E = 1.03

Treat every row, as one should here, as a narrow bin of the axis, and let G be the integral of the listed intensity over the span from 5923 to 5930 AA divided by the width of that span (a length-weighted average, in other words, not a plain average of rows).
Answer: 17.37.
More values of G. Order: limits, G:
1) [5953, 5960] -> 17.37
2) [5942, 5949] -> 17.66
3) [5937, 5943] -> 17.99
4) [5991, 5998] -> 17.41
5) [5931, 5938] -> 17.95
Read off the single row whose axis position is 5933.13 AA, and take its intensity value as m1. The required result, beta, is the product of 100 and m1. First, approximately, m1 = 18.3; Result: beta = 1830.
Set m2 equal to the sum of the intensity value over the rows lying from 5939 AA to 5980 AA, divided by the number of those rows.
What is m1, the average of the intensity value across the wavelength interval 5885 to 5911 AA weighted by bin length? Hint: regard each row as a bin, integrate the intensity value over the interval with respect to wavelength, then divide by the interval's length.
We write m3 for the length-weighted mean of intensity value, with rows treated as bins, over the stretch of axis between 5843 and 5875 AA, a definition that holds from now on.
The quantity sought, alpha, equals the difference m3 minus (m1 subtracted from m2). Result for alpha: 17.6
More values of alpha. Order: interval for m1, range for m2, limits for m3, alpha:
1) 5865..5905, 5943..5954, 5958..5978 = 17.7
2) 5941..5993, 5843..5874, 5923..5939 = 17.3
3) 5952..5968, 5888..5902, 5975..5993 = 17.8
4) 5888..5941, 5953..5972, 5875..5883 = 17.7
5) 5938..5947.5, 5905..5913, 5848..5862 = 17.8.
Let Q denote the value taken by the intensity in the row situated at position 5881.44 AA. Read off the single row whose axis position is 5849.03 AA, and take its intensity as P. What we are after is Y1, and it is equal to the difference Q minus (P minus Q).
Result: 18.4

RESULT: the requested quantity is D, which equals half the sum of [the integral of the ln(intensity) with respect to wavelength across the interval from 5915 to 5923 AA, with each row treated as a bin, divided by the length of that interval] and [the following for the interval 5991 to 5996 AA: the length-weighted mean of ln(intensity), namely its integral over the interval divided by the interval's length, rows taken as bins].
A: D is 2.86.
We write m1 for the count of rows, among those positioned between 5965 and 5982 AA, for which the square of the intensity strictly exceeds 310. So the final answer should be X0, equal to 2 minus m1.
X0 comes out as -6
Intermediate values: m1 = 8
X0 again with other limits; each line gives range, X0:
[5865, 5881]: -5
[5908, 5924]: -5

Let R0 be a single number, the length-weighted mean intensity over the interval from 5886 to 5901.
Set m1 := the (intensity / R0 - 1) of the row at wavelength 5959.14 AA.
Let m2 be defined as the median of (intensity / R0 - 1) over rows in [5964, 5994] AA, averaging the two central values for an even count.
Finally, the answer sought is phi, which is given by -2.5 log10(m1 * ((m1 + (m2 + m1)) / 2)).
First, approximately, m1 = 0.025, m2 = 0.031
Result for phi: 7.5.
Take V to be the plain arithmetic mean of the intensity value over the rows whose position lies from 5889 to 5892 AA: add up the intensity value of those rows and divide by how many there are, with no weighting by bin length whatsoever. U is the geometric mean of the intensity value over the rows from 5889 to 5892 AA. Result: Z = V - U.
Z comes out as 0.0001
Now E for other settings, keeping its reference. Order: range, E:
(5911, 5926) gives 1.02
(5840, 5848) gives 1.01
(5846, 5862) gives 1.07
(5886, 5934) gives 1.09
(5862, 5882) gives 1.01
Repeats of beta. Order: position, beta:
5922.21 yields 1800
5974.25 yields 1780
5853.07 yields 1810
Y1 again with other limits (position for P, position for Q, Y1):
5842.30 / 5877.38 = 17.3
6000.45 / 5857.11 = 15.2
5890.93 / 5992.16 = 18.6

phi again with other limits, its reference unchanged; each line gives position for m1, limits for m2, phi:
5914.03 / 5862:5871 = 10.5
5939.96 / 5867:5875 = 5.7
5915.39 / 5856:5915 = 8.4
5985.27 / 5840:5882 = 7.4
